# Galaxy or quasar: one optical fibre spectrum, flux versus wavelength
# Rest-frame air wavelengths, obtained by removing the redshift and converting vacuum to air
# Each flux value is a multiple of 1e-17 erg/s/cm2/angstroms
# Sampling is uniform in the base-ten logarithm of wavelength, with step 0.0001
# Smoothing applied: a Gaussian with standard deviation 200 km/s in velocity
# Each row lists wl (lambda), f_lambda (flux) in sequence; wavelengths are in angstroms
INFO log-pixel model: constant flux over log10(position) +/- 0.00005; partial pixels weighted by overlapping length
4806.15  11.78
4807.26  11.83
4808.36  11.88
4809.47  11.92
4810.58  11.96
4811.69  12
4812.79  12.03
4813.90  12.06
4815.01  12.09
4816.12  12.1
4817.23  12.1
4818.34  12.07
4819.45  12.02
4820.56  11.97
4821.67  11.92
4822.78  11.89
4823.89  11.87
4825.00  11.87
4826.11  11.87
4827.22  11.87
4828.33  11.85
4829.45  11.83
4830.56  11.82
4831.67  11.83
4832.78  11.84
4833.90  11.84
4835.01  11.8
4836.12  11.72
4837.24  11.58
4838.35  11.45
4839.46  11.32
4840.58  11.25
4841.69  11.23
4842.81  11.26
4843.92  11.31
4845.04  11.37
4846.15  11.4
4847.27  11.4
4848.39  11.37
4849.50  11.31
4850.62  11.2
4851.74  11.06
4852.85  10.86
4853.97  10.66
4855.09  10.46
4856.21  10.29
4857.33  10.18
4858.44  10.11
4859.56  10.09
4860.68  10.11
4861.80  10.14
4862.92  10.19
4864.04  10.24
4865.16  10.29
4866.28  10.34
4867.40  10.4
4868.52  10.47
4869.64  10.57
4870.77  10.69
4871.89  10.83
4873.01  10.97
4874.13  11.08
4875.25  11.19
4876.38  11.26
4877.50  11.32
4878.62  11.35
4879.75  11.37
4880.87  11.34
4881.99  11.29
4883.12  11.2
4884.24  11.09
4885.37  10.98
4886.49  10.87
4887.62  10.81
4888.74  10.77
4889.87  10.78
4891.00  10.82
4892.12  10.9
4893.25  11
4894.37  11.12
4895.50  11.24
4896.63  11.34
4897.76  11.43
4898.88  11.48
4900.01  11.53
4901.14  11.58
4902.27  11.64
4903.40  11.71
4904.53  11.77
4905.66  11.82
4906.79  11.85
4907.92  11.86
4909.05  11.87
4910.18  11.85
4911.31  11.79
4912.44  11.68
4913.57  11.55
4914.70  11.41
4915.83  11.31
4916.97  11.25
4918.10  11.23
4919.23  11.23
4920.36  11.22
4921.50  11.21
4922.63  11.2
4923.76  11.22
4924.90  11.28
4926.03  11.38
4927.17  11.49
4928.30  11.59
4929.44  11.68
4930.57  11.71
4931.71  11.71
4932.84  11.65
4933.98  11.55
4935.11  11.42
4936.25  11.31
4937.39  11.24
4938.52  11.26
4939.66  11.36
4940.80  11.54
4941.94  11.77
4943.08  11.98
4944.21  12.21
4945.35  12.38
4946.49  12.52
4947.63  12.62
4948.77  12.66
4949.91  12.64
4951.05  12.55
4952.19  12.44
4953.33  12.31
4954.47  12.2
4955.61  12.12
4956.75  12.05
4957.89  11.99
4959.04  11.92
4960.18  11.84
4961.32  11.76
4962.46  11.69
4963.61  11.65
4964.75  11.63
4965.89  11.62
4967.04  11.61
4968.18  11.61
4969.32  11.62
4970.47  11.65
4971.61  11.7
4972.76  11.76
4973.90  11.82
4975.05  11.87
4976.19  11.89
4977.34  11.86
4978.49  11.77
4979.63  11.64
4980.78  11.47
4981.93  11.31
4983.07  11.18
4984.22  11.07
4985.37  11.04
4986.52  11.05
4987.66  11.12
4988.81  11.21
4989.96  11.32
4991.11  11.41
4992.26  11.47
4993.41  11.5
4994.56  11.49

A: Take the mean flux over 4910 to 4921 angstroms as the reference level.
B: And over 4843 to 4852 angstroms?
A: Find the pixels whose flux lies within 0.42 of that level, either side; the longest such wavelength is 4851.74 angstroms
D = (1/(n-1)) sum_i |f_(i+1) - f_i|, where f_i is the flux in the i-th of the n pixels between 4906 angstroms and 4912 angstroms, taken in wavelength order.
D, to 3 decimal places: 0.025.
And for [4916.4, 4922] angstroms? 0.010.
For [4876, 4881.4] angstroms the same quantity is 0.035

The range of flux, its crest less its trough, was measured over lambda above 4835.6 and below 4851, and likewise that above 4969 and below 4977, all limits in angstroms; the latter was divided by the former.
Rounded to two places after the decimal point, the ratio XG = 0.52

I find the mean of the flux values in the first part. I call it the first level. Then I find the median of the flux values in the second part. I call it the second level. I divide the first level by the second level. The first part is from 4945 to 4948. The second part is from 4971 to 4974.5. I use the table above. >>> 1.063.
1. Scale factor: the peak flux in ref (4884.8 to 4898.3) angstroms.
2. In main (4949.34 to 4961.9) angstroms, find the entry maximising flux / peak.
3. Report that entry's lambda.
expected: 4949.91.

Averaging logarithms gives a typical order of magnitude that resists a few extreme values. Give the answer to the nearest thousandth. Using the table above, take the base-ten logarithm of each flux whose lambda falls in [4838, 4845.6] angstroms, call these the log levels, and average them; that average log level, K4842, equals 1.054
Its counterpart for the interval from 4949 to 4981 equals 1.075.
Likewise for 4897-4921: 1.063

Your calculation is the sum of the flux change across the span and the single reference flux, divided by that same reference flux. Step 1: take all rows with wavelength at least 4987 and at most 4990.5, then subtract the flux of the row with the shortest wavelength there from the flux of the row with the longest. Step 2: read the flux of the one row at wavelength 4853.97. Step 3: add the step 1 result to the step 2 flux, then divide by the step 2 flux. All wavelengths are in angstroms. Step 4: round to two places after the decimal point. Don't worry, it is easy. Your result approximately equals 1.02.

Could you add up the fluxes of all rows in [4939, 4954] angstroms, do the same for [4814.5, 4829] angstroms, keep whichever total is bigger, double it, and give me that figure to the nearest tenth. 318.0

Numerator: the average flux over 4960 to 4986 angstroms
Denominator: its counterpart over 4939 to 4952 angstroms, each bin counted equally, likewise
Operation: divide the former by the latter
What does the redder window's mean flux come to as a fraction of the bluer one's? 0.95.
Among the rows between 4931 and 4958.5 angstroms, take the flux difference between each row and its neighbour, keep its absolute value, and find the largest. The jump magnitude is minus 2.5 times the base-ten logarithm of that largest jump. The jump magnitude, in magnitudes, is 1.6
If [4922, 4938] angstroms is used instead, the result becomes 2.2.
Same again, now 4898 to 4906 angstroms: 2.9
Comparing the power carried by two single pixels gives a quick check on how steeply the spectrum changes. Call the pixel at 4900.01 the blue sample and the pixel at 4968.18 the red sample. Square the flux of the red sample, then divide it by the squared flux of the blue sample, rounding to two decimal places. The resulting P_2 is 1.01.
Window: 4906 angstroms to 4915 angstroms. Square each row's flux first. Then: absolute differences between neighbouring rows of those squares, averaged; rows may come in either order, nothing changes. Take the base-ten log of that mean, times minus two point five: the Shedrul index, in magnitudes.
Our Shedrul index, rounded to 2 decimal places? -0.51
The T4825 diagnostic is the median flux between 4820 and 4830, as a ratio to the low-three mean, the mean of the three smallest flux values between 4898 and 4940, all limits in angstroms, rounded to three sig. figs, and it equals 1.06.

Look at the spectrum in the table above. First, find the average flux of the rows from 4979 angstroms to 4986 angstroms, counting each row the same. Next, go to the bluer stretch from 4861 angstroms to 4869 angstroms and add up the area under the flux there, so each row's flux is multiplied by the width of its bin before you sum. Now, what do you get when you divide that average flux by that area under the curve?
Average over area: 0.14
